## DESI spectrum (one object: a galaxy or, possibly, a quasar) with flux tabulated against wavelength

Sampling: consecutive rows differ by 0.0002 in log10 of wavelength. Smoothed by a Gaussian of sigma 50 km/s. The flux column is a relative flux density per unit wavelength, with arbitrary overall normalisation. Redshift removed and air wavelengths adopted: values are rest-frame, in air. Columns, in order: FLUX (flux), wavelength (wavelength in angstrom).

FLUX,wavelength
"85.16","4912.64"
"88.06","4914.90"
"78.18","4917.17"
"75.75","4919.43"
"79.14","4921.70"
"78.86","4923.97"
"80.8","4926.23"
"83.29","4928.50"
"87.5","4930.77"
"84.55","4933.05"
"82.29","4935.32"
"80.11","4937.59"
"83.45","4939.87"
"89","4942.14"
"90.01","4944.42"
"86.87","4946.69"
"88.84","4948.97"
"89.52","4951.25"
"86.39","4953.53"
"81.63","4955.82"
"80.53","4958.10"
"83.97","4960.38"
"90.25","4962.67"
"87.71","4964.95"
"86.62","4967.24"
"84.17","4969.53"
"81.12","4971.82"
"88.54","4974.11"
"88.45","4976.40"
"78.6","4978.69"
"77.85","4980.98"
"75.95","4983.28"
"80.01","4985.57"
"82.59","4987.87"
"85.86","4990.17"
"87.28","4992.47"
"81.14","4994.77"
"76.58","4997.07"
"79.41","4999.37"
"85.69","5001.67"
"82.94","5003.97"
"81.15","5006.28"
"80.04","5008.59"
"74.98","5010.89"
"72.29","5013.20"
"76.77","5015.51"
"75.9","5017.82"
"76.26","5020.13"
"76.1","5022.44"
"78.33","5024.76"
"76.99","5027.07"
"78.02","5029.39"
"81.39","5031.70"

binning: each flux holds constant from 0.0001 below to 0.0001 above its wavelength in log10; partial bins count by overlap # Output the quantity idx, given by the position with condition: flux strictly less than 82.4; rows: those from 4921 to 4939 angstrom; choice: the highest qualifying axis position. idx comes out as 4937.59 angstrom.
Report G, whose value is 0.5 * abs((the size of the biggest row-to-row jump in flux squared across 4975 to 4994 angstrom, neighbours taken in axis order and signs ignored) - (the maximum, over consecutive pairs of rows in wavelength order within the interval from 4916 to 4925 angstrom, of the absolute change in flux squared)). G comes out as 560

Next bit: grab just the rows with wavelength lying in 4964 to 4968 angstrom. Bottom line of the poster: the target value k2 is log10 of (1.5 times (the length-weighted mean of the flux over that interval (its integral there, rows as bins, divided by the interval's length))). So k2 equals 2.116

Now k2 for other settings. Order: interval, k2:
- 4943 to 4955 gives 2.121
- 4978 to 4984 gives 2.065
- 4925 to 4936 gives 2.099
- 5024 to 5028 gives 2.067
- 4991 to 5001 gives 2.087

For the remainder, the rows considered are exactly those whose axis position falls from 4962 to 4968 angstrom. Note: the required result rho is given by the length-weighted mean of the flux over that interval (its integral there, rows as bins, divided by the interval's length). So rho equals 88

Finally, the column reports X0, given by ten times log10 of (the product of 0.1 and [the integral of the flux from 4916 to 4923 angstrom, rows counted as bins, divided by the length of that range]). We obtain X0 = 8.90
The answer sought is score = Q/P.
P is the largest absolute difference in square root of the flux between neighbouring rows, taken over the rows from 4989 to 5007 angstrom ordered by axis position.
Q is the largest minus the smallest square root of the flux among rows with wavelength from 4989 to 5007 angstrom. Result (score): 1.7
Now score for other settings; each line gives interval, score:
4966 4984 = 1.3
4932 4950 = 1.8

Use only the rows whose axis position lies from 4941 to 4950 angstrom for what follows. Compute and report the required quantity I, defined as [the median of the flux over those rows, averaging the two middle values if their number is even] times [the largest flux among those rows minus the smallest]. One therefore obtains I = 279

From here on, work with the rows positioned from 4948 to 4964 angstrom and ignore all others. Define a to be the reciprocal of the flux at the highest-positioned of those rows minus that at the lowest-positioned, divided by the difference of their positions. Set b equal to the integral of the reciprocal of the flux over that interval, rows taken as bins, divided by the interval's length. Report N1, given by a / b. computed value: -0.001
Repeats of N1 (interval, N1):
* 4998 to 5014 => 0.007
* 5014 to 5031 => -0.001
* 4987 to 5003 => -0.003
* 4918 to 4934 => -0.008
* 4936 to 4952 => -0.008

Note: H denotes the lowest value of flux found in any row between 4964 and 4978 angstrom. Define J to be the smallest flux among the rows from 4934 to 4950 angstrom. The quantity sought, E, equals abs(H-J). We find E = 1.0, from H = 81.12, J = 80.11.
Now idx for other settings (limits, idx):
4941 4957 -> 4955.82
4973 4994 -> 4985.57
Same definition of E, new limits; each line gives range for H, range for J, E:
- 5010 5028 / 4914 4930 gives 3.5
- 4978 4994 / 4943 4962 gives 4.6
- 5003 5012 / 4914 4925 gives 0.8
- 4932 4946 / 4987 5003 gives 3.5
